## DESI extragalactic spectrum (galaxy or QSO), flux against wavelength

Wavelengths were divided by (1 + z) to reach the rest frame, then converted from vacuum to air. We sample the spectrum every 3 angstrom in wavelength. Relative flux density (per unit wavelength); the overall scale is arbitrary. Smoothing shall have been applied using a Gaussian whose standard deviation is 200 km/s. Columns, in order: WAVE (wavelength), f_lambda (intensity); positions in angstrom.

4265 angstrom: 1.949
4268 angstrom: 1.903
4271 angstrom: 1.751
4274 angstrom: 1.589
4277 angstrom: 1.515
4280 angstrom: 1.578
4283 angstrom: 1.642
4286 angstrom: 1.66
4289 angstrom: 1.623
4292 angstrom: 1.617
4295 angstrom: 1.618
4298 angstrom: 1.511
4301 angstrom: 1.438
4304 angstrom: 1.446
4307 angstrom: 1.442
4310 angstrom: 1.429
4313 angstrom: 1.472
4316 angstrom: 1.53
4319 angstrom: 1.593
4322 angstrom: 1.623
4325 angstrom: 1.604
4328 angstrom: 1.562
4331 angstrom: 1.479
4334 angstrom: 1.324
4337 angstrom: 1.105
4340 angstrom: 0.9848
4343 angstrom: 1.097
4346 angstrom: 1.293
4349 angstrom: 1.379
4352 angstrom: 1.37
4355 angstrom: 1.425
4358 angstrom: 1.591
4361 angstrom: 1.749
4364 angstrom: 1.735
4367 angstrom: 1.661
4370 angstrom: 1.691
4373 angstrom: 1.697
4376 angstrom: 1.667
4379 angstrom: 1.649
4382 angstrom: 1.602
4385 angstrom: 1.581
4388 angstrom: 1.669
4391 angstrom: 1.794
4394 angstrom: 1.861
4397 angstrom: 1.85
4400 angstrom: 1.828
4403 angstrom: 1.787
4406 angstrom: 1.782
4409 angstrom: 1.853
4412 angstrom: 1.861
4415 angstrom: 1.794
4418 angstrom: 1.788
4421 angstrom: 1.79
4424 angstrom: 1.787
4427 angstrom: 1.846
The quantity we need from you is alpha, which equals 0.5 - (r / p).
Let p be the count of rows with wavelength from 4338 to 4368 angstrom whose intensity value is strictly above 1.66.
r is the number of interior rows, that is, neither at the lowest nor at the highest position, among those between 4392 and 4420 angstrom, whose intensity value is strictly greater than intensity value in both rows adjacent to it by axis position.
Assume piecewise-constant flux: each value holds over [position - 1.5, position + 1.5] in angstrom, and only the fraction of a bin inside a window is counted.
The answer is 0.17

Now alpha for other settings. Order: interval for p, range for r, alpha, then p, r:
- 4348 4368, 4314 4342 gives 0.17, 3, 1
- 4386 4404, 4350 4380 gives 0.17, 6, 2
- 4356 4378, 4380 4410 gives 0.33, 6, 1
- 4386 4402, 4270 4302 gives 0.10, 5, 2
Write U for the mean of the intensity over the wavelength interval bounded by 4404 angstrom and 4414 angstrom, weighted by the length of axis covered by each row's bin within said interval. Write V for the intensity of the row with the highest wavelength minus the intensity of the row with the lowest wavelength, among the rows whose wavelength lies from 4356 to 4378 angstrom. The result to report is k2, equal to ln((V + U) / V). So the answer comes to 3.22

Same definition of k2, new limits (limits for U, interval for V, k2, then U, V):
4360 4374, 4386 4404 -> 2.74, 1.71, 0.12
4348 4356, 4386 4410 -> 2.15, 1.39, 0.18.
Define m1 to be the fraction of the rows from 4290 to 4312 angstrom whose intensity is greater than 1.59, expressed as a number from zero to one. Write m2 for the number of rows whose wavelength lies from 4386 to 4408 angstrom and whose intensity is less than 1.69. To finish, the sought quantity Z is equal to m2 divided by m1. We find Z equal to 3.5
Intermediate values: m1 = 0.29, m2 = 1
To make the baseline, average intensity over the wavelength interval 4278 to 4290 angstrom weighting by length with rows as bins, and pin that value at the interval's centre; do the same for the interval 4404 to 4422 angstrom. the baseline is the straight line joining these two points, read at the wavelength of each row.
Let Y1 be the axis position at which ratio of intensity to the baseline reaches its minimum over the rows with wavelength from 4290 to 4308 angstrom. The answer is 4307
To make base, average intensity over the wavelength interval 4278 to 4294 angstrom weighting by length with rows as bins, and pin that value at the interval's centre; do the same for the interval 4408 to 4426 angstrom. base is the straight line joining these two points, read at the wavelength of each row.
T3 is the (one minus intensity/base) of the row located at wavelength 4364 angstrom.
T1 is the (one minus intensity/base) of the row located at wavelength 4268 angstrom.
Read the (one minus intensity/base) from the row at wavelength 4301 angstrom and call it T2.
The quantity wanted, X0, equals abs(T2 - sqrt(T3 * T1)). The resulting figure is 0.12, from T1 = -0.19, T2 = 0.12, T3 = 0.00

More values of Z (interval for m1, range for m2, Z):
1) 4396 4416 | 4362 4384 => 4.0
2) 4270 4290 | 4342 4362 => 10.5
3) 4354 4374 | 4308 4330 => 8.2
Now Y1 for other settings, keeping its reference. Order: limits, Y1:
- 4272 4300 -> 4298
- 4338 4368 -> 4340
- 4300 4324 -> 4310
